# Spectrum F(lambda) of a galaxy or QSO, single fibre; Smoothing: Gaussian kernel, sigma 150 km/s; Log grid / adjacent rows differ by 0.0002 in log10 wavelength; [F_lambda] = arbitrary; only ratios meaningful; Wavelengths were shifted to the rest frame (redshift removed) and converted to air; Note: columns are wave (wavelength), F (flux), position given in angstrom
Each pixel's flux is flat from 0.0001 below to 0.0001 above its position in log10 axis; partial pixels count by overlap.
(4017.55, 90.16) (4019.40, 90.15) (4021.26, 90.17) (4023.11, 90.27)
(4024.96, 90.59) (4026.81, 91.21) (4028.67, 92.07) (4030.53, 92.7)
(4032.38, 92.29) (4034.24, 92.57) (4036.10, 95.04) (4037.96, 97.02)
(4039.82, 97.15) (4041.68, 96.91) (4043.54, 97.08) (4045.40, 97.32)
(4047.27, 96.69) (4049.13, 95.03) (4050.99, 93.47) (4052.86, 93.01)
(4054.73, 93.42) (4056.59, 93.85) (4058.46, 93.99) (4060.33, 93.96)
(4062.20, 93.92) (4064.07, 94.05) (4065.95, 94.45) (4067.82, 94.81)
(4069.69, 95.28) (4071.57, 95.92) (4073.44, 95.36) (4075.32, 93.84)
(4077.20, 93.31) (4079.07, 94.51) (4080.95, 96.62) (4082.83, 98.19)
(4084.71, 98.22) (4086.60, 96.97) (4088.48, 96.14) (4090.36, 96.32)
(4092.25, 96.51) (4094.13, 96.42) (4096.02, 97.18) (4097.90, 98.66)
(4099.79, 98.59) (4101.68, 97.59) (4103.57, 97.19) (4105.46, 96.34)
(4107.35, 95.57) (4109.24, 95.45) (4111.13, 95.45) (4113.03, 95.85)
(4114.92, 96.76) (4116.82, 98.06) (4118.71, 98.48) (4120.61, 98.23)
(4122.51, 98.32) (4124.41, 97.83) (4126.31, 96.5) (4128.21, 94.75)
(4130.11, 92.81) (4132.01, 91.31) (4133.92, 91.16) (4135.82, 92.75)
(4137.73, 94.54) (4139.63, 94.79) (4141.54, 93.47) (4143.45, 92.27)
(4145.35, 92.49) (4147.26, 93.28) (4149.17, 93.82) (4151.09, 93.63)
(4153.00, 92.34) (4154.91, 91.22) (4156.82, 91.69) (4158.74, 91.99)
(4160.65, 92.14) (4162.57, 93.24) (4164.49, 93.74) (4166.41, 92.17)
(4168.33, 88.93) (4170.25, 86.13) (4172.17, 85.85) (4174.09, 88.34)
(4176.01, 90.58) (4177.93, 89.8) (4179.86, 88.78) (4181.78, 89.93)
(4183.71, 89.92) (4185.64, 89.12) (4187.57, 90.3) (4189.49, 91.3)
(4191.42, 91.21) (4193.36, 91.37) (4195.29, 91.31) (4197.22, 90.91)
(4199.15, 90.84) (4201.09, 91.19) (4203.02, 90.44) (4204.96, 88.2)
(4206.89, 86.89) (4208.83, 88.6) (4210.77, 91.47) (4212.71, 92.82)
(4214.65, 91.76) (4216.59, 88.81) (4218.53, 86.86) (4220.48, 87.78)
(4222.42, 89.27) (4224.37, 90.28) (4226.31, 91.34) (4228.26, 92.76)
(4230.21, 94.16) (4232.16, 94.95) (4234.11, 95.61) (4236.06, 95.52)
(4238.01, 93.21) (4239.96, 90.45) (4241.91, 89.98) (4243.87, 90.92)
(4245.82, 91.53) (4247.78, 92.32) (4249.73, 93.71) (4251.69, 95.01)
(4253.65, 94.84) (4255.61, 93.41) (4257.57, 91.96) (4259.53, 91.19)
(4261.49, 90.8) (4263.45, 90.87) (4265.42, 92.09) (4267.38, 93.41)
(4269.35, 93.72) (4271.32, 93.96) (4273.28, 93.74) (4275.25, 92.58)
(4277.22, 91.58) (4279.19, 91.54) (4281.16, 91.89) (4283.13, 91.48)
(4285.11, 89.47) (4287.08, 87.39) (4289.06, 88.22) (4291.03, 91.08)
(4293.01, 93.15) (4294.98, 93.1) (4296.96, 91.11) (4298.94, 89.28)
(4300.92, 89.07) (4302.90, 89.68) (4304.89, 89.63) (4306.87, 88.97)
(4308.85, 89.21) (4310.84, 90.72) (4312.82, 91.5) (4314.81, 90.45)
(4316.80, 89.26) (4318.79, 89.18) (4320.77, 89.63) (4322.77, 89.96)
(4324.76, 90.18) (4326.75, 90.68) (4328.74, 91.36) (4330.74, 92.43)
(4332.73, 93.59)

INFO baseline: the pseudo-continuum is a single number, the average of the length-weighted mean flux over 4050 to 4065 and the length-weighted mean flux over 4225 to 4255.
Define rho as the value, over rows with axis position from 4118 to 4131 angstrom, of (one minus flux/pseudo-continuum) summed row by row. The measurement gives -0.2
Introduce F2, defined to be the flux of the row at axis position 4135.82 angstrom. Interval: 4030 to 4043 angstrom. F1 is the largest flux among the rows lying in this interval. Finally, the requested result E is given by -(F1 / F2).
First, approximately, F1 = 97.15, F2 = 92.75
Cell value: -1.05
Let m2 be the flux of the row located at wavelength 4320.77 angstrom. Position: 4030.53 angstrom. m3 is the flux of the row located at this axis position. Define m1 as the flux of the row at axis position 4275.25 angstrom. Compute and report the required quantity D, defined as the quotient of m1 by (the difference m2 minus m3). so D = -30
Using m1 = 92.58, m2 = 89.63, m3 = 92.7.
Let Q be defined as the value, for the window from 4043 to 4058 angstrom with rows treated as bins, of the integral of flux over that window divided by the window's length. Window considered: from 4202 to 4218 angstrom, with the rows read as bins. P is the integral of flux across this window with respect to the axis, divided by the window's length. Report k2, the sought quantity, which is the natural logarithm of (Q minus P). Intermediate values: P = 89.8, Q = 95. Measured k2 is 1.6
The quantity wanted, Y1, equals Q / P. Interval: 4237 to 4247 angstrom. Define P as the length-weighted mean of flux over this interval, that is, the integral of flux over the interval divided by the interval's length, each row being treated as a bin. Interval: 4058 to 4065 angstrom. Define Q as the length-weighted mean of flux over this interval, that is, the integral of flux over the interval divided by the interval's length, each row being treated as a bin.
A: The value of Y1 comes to 1.03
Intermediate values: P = 91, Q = 94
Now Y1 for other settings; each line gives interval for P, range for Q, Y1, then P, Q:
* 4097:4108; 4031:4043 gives 0.98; 97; 95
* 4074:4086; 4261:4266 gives 0.95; 96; 91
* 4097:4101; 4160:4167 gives 0.94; 98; 93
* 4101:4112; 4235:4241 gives 0.97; 96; 93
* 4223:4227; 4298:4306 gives 0.99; 91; 89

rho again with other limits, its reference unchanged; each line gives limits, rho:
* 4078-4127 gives -1.0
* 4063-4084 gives -0.2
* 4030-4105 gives -0.9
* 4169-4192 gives 0.5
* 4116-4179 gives 0.2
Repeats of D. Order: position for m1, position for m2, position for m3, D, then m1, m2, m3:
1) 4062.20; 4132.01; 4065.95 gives -30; 93.92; 91.31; 94.45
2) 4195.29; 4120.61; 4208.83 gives 9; 91.31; 98.23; 88.6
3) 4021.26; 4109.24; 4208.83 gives 13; 90.17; 95.45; 88.6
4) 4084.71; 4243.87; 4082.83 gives -14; 98.22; 90.92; 98.19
